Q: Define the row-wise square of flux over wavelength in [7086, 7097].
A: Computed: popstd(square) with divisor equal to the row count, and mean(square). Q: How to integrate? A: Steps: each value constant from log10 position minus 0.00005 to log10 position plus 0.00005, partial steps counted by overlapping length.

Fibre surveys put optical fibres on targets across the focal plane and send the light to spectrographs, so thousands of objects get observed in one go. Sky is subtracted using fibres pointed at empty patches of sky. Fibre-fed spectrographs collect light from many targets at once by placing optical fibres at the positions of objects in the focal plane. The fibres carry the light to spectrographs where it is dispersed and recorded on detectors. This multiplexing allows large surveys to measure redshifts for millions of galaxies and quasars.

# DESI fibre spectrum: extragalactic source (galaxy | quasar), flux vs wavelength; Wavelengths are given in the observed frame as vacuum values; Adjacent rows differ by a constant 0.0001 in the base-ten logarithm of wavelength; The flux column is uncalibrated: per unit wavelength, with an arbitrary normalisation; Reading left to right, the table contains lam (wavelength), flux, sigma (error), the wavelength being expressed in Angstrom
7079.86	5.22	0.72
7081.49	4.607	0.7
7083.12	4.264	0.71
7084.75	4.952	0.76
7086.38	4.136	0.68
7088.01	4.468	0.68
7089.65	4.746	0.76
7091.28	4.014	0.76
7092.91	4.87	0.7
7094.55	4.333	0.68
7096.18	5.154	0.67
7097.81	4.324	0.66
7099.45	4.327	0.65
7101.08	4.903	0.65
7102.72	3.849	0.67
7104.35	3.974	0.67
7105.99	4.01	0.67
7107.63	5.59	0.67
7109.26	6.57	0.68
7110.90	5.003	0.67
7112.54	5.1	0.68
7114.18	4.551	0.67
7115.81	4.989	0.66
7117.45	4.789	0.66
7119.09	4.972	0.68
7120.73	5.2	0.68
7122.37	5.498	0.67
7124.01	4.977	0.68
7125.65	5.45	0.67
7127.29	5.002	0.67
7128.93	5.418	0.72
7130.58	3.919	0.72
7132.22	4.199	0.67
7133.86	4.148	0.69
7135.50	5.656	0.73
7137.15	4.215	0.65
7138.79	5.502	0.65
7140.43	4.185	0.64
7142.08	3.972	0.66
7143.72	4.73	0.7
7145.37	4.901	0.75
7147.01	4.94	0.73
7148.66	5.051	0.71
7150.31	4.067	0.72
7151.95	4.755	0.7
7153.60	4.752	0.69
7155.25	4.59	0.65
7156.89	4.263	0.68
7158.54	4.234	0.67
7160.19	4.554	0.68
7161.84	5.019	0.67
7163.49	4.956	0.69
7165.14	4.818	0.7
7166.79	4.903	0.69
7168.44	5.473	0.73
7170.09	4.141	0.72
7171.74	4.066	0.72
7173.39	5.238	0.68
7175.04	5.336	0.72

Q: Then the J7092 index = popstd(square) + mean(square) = 24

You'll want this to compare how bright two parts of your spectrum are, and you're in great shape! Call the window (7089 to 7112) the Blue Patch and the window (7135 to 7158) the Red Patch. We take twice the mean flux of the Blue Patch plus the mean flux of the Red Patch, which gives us 14.1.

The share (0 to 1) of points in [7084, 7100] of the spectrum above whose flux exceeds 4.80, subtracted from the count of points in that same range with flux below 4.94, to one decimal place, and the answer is 7.7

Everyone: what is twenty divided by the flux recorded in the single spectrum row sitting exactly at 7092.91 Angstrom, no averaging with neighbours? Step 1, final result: 4.11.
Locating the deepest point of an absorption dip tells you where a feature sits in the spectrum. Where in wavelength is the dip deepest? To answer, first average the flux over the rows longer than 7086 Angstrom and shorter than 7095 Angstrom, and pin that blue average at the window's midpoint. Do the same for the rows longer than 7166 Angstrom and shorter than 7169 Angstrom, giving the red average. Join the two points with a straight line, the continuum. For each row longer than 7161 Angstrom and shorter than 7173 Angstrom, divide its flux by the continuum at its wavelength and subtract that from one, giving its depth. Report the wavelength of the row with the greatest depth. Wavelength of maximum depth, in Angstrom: 7171.74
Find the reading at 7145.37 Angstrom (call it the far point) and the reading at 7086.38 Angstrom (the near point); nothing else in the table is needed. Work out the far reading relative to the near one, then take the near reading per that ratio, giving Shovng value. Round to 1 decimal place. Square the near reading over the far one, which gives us 3.5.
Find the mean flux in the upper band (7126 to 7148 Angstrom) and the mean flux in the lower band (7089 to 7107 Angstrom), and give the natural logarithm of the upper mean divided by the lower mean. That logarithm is 0.06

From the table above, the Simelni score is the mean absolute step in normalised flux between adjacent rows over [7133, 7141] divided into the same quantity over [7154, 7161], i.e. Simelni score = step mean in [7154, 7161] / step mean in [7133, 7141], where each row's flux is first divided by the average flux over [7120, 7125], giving 0.16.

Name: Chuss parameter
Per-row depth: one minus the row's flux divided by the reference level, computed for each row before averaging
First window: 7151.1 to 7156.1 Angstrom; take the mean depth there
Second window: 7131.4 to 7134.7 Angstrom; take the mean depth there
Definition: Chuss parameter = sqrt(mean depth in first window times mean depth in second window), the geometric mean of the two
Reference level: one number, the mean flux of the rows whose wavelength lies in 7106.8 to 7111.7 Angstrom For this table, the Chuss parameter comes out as 0.22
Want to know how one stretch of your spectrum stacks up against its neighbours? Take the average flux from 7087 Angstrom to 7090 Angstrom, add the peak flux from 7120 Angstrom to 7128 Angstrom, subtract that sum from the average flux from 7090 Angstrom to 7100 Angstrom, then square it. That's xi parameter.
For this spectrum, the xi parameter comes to 31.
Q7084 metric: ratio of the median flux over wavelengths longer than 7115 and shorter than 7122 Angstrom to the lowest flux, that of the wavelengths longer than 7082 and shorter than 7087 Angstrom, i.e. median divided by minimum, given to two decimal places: 1.20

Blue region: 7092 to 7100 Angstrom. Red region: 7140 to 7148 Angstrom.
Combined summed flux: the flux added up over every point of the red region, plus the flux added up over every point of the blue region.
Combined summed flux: 45.7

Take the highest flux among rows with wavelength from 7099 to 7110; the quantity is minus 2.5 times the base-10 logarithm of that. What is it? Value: -2.04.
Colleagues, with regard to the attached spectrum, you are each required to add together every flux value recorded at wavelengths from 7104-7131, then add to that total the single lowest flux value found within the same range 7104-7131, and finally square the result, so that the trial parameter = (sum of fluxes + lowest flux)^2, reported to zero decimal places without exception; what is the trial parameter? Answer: 7909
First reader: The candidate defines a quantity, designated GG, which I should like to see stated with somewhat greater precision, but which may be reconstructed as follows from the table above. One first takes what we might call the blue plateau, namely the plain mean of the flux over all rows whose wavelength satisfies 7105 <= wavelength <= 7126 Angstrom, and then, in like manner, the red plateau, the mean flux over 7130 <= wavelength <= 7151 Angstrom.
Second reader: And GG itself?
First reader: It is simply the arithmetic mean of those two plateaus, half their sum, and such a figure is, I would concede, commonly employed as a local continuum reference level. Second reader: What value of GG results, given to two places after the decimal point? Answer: 4.85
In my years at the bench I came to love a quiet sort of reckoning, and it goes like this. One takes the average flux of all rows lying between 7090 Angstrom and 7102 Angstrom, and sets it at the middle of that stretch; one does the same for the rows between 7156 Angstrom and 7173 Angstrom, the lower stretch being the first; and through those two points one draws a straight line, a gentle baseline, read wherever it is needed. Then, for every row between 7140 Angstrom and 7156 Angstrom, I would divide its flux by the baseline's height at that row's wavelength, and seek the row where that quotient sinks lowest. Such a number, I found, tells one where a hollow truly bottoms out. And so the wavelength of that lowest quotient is 7142.08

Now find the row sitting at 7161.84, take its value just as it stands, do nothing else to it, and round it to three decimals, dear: 5.019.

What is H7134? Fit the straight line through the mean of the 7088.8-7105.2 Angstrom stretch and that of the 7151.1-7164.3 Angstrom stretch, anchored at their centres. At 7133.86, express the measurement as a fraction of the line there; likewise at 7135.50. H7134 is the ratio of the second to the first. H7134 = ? 1.36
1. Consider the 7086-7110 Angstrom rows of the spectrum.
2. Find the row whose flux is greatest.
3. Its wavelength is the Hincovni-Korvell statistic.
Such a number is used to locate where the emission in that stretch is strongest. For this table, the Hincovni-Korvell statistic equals 7109.26 Angstrom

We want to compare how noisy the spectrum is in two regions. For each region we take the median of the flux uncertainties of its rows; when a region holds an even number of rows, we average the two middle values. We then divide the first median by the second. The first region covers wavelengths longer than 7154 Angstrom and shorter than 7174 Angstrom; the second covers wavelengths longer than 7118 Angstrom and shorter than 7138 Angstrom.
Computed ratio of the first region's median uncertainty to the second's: 1.01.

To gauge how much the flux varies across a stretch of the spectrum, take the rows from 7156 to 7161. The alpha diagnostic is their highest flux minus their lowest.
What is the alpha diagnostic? 0.32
